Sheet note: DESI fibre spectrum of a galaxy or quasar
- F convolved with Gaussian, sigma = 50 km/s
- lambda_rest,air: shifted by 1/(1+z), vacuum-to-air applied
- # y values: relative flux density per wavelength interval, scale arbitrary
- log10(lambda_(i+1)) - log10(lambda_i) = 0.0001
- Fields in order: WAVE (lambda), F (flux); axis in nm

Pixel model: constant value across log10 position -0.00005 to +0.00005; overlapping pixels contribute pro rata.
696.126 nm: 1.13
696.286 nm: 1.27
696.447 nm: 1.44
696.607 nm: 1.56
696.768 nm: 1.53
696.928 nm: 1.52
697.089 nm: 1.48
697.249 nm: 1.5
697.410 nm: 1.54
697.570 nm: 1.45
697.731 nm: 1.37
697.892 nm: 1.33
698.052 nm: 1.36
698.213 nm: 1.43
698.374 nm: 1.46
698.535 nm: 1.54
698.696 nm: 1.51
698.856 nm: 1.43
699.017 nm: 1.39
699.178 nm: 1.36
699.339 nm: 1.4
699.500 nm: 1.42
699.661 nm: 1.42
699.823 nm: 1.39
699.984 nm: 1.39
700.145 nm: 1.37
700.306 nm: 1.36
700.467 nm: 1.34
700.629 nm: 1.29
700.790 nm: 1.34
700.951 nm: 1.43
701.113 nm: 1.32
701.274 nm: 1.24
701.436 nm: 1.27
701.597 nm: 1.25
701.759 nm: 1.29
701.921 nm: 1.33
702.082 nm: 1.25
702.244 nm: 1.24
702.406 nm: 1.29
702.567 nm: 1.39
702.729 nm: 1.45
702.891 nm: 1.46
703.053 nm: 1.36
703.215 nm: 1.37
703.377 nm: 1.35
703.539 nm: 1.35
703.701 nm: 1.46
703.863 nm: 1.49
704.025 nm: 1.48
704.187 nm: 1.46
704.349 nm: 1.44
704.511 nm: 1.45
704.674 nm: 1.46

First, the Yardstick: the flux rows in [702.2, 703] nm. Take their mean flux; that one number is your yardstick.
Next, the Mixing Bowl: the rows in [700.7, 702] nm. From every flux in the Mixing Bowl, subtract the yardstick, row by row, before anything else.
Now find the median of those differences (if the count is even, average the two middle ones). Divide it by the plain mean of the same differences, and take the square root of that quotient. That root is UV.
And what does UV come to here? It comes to 1.03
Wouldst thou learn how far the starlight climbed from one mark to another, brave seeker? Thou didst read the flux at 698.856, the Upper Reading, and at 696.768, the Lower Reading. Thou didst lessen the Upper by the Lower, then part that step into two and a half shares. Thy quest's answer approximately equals -0.04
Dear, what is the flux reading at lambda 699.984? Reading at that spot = 1.39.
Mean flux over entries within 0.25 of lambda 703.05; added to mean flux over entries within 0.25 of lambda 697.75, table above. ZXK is 2.78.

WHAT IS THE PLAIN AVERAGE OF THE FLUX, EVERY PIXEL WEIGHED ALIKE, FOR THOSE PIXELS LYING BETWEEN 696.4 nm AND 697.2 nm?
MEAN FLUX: 1.51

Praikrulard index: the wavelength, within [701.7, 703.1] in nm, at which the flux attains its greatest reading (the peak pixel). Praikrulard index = 702.891 nm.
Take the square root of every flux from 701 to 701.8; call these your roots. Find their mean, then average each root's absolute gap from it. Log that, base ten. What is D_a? -2.0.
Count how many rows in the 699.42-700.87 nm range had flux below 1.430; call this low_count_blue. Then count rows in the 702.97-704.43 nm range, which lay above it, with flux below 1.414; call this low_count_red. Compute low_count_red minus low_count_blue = -5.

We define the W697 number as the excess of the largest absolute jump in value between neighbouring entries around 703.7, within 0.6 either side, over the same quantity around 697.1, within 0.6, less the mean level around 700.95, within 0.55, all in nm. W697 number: -1.30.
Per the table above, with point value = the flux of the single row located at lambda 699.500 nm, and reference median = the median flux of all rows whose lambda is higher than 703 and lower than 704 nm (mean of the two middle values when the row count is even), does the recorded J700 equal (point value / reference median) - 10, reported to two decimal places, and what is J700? -8.96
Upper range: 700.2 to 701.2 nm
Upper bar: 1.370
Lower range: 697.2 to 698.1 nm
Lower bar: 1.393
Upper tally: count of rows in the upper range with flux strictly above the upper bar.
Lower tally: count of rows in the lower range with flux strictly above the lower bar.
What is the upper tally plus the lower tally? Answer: 4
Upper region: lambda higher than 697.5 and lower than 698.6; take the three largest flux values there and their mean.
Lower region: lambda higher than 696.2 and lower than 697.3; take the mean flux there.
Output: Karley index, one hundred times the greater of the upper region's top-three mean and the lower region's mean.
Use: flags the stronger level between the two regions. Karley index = 148.3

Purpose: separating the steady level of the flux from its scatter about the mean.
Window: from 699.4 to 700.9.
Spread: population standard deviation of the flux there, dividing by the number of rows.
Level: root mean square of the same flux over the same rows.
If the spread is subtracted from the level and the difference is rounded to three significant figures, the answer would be 1.33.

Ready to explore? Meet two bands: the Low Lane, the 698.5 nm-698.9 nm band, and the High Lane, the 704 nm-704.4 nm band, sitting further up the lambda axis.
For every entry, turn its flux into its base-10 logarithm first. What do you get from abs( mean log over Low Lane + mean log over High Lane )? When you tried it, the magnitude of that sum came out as 0.338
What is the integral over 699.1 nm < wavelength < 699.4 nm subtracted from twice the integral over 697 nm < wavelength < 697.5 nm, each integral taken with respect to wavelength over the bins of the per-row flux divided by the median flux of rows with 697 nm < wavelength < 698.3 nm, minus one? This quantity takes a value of 0.058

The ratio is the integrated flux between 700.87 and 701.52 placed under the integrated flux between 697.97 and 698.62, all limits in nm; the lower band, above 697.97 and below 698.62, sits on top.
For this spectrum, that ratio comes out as 1.10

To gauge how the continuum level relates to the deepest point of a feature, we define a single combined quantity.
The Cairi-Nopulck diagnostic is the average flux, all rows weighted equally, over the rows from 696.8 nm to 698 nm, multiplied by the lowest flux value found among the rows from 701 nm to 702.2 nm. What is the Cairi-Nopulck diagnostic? 1.81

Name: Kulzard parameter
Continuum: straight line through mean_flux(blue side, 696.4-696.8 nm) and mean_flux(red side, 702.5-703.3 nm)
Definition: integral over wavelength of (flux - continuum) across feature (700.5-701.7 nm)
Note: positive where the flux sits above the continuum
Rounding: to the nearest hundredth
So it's -0.15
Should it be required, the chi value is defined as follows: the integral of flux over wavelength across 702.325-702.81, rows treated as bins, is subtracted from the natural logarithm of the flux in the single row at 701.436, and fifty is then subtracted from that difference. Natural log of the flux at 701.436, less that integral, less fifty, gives -50.43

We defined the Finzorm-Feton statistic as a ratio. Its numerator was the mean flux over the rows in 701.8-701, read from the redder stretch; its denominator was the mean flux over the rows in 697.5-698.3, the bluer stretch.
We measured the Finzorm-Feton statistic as 0.92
